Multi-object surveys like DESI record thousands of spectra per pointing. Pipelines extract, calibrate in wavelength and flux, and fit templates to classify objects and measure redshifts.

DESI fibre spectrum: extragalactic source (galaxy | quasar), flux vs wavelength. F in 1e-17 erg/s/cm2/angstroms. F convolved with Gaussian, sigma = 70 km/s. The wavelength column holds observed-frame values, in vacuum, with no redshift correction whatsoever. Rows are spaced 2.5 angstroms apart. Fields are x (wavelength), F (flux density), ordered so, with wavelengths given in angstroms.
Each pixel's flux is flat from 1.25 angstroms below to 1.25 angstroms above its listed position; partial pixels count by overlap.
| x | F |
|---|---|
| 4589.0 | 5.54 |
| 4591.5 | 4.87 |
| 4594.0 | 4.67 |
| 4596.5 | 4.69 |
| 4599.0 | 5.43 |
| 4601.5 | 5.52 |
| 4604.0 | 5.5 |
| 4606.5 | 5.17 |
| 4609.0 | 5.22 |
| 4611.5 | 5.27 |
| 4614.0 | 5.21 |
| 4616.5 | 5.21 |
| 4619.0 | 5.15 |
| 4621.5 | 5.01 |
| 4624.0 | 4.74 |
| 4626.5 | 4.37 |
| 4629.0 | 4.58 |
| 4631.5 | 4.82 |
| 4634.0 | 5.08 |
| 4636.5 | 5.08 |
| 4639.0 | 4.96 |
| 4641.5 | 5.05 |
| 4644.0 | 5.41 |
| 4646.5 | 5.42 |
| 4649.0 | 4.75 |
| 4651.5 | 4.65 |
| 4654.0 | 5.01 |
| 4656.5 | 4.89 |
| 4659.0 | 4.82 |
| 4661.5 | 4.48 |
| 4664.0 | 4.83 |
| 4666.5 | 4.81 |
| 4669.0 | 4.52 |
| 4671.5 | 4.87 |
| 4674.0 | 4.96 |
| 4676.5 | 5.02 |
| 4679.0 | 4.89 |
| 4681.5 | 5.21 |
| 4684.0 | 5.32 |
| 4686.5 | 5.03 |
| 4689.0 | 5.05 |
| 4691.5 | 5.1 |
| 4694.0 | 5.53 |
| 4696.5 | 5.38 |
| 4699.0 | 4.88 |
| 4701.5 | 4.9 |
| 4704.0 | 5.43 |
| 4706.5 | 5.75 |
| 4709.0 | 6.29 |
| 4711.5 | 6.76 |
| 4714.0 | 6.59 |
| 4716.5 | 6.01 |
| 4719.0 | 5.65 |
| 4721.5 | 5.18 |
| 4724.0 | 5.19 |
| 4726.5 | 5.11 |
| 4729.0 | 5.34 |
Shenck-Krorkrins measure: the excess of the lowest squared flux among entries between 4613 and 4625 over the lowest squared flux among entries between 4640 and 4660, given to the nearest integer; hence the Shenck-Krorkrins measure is 1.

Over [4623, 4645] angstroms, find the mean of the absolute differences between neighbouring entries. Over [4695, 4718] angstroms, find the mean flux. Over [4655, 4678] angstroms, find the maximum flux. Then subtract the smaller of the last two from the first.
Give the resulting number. -4.81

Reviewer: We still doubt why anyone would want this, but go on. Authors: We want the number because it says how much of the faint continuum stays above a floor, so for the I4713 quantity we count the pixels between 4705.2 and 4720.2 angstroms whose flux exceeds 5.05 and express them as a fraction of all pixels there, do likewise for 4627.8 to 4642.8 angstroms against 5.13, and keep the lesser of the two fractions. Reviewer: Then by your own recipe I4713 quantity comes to 0.00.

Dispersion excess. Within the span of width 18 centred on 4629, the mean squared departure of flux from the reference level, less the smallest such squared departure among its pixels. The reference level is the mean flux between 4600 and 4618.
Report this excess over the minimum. 0.25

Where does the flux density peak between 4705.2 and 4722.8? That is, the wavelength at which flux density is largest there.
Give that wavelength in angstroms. 4711.5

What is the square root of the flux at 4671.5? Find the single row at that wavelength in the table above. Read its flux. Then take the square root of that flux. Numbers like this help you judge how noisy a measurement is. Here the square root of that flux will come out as 2.21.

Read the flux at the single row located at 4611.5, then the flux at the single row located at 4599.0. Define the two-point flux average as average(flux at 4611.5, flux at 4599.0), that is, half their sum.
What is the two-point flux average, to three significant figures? 5.35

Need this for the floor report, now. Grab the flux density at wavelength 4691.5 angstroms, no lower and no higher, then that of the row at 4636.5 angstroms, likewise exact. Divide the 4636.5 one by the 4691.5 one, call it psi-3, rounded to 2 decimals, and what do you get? 1.00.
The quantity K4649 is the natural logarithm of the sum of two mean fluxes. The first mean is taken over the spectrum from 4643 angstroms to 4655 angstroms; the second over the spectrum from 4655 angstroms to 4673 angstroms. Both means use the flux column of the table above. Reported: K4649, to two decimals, 2.28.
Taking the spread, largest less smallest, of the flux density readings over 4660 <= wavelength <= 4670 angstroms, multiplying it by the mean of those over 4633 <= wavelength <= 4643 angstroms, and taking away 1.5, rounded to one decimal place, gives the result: 0.3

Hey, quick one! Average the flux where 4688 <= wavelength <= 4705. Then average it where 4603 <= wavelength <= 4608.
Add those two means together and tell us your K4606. 10.5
